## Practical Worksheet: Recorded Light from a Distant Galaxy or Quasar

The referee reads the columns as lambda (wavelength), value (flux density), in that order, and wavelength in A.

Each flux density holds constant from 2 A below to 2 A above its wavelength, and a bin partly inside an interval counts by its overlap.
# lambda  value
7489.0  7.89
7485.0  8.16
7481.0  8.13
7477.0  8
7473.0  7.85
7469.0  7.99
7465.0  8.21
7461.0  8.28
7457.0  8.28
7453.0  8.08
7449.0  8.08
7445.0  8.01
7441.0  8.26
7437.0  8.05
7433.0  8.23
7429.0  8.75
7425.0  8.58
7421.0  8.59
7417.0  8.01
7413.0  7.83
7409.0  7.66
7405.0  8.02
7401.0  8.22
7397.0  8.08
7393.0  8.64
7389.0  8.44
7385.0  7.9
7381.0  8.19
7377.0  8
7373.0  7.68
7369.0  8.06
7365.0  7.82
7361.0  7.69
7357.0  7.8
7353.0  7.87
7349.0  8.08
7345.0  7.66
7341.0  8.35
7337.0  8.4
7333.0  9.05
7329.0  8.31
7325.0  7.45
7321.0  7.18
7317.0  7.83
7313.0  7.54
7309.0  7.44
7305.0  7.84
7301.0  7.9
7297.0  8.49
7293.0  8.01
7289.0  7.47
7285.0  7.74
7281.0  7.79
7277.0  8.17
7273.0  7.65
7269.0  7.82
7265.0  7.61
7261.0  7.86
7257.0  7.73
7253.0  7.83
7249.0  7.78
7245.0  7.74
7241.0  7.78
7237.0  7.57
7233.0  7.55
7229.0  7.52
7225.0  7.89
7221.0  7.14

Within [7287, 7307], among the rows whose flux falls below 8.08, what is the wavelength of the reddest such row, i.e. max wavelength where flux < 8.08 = 7305.0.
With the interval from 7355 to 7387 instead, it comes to 7385.0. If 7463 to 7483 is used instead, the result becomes 7477.0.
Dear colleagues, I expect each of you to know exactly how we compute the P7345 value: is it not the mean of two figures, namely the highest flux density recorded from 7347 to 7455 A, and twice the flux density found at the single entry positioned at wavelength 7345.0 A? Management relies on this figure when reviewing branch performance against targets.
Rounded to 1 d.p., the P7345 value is 12.0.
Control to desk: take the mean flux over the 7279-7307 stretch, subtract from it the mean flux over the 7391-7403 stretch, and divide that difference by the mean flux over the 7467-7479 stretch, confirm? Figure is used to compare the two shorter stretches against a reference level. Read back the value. -0.05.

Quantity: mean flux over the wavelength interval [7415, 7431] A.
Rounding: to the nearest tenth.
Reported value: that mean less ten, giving -1.5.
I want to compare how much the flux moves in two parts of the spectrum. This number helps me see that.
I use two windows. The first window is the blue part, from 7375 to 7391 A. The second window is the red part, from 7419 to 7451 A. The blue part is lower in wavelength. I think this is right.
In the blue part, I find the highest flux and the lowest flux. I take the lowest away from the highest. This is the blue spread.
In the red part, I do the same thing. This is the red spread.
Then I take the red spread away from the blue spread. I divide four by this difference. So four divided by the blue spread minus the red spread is -20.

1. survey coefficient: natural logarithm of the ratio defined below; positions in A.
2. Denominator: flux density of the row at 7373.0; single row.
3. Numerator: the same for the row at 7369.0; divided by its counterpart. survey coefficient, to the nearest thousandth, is 0.048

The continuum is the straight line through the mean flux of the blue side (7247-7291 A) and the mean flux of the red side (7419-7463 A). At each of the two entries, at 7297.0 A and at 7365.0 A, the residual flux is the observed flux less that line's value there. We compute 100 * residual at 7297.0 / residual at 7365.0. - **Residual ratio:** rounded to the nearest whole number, -266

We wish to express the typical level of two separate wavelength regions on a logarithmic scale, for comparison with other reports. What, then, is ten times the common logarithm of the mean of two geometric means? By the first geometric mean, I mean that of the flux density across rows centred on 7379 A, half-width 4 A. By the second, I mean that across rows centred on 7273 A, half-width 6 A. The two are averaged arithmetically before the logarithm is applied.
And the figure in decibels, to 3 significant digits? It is 9.02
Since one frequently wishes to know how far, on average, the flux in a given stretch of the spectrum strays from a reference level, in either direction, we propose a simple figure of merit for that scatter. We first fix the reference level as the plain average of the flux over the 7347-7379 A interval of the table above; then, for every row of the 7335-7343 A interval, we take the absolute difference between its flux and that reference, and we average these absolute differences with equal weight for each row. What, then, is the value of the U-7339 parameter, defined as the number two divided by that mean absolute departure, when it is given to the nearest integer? 4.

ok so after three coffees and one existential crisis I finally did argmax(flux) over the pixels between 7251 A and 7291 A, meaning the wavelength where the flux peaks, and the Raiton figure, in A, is 7277.0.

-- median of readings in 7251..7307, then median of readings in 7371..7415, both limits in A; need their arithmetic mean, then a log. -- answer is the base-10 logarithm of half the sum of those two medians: 0.899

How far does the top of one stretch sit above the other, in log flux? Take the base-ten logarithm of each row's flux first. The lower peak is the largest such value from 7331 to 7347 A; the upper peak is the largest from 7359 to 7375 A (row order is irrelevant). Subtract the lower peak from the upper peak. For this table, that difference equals -0.050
